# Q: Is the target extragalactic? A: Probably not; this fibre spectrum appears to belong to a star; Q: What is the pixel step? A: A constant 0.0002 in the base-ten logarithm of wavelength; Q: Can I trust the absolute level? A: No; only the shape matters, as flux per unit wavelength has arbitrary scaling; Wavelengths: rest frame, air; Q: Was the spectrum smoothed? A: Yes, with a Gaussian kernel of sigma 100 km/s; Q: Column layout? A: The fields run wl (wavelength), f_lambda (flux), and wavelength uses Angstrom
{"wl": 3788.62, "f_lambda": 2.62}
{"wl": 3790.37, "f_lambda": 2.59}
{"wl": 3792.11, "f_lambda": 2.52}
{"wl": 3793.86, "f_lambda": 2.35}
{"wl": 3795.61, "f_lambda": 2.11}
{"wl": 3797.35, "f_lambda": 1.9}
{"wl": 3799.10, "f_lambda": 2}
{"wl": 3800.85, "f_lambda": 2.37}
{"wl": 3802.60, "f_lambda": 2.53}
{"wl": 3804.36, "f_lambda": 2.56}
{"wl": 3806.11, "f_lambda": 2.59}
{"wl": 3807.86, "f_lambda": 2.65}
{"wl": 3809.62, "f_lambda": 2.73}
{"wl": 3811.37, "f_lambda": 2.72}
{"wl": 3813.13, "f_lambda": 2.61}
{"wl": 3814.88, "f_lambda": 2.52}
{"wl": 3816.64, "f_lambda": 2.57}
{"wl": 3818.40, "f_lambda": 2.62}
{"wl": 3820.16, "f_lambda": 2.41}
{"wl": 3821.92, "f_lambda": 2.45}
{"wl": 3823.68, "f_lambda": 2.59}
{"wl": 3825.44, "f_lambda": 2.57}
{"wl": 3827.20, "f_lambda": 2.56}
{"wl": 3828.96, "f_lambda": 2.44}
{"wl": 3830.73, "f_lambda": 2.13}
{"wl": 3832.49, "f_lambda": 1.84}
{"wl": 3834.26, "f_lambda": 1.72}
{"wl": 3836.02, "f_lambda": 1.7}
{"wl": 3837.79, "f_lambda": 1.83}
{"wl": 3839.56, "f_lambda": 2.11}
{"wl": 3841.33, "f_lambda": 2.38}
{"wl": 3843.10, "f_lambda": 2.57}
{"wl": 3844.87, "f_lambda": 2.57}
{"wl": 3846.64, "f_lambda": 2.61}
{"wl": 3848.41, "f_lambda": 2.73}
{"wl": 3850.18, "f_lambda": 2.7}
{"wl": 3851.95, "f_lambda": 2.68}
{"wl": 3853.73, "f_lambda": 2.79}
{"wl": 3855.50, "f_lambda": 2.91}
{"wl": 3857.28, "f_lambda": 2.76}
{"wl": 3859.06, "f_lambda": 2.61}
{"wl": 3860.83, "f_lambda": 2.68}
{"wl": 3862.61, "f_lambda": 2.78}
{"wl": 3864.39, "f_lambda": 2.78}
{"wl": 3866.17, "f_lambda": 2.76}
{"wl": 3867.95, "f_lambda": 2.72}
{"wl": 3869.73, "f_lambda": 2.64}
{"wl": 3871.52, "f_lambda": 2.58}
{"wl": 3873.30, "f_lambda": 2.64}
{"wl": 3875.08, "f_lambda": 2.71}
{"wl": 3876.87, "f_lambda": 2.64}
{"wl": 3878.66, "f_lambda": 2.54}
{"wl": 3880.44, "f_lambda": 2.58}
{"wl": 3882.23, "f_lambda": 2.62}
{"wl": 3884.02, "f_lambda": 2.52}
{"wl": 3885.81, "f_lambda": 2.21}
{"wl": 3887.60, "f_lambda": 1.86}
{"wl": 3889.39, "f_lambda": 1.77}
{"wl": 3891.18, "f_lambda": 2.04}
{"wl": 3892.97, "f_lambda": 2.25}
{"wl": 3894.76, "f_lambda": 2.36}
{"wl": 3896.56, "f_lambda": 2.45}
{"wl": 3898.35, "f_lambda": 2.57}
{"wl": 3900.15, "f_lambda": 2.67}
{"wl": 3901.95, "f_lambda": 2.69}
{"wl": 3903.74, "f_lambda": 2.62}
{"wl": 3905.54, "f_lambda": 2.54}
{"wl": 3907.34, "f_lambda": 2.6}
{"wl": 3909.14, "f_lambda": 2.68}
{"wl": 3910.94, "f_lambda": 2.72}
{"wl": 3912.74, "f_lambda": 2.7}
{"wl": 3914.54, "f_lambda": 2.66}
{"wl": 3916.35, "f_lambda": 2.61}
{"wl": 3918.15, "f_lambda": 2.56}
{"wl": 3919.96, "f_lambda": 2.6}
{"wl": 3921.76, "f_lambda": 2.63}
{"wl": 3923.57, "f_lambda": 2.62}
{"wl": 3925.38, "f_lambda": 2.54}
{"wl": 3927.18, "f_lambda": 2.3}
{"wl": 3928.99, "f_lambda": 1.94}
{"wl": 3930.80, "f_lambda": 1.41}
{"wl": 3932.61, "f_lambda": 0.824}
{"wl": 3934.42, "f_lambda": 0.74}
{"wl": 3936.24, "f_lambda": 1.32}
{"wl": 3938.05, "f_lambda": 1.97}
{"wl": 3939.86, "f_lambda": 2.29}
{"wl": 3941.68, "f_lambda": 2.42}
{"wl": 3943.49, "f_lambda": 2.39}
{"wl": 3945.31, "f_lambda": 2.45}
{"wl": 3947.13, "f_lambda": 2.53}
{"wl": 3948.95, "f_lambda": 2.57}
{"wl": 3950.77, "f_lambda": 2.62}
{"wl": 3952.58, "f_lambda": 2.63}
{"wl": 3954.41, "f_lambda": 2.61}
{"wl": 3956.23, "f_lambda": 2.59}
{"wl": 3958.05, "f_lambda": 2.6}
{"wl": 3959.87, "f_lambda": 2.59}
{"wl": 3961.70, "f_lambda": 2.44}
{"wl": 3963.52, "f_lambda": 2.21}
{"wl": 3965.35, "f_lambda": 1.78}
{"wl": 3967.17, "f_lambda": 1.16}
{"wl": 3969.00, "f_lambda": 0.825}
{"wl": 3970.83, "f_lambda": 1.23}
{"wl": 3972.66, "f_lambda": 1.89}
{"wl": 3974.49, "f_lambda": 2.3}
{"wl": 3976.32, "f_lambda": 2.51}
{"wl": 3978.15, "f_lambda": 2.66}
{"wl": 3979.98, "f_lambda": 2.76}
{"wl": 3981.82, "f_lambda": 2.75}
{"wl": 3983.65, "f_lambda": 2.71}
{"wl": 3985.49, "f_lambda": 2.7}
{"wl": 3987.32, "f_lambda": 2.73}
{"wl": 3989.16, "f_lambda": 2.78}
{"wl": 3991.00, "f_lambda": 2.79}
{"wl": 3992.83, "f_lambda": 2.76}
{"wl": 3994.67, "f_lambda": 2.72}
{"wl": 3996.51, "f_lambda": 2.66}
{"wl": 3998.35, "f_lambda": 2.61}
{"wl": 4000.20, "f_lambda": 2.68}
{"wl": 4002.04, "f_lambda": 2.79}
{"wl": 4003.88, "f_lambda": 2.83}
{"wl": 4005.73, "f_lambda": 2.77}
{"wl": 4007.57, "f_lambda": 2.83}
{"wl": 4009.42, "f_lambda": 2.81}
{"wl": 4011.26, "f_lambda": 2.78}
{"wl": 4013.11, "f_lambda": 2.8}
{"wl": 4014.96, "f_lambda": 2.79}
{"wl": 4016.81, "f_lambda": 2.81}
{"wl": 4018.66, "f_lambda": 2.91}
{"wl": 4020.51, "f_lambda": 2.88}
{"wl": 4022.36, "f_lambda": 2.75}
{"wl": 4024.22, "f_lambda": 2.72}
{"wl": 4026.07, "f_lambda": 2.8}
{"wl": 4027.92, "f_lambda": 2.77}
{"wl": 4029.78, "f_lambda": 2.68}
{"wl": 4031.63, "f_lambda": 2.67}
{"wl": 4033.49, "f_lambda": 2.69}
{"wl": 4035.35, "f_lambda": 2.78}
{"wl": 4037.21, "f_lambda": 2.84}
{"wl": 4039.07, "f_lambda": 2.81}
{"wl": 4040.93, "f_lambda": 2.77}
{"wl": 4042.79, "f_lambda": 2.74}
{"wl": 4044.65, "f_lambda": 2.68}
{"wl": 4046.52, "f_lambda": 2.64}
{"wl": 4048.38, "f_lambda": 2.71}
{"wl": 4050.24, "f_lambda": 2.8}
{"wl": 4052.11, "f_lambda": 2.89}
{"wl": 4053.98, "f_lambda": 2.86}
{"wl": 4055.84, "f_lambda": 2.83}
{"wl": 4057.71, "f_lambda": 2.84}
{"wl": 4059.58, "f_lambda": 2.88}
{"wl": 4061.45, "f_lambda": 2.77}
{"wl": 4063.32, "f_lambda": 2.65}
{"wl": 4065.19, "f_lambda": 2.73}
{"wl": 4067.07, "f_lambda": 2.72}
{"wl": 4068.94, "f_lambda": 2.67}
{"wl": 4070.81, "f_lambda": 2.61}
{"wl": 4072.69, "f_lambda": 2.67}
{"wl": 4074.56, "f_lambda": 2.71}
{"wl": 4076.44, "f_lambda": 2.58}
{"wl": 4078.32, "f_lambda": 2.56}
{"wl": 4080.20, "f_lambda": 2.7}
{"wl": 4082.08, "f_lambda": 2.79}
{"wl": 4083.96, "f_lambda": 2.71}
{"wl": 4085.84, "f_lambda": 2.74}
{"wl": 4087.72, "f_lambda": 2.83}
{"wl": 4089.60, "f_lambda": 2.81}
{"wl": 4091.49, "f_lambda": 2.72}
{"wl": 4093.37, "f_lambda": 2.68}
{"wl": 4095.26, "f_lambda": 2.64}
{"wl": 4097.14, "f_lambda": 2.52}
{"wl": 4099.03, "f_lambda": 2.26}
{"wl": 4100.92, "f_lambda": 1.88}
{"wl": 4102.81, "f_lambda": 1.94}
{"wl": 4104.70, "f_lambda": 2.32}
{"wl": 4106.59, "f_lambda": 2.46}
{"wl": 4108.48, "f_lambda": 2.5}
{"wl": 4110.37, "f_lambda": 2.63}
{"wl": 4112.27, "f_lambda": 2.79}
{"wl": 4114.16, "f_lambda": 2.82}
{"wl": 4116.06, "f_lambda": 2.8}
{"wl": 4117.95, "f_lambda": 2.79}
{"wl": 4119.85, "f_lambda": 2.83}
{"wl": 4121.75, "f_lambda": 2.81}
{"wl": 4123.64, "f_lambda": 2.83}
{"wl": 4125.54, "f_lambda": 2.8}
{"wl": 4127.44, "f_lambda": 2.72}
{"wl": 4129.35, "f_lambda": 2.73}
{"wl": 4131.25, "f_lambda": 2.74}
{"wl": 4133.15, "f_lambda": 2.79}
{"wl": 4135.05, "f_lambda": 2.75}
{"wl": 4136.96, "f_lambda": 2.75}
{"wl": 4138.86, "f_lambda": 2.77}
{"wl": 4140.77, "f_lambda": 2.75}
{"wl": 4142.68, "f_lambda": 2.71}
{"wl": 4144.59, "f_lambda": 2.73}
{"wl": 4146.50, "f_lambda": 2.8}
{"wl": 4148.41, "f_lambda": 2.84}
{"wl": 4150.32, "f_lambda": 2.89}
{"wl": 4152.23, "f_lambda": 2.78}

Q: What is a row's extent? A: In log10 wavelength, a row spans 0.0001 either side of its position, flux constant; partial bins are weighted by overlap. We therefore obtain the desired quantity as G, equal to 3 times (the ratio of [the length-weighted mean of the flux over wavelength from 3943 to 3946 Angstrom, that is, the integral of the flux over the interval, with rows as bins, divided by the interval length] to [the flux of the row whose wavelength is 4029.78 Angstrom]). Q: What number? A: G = 2.7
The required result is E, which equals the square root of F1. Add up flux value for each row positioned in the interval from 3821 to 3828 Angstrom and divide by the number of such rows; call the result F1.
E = 1.595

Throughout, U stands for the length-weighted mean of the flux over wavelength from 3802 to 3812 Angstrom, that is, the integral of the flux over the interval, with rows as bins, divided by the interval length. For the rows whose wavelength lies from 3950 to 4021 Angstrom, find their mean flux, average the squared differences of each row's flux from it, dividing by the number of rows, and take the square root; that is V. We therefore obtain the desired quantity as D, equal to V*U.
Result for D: 1.27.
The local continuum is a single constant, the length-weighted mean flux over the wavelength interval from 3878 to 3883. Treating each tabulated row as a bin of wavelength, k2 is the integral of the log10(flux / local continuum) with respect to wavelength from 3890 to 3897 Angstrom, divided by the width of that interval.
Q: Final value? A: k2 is -0.06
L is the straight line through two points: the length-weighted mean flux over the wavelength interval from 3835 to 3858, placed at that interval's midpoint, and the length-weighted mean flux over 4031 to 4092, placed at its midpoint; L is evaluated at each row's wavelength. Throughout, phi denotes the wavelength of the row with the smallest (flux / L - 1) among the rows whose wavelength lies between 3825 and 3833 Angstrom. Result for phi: 3832.49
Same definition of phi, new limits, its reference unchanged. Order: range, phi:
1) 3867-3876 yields 3871.52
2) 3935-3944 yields 3936.24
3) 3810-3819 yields 3814.88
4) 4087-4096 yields 4095.26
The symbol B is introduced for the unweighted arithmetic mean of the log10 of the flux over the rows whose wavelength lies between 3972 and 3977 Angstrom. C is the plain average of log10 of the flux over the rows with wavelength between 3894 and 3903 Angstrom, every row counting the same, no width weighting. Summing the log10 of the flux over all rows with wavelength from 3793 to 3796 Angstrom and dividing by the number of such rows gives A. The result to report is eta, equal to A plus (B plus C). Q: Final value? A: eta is 1.10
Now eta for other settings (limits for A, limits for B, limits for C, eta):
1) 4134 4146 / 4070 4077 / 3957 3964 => 1.25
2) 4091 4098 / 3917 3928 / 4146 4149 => 1.28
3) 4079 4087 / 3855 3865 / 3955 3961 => 1.29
